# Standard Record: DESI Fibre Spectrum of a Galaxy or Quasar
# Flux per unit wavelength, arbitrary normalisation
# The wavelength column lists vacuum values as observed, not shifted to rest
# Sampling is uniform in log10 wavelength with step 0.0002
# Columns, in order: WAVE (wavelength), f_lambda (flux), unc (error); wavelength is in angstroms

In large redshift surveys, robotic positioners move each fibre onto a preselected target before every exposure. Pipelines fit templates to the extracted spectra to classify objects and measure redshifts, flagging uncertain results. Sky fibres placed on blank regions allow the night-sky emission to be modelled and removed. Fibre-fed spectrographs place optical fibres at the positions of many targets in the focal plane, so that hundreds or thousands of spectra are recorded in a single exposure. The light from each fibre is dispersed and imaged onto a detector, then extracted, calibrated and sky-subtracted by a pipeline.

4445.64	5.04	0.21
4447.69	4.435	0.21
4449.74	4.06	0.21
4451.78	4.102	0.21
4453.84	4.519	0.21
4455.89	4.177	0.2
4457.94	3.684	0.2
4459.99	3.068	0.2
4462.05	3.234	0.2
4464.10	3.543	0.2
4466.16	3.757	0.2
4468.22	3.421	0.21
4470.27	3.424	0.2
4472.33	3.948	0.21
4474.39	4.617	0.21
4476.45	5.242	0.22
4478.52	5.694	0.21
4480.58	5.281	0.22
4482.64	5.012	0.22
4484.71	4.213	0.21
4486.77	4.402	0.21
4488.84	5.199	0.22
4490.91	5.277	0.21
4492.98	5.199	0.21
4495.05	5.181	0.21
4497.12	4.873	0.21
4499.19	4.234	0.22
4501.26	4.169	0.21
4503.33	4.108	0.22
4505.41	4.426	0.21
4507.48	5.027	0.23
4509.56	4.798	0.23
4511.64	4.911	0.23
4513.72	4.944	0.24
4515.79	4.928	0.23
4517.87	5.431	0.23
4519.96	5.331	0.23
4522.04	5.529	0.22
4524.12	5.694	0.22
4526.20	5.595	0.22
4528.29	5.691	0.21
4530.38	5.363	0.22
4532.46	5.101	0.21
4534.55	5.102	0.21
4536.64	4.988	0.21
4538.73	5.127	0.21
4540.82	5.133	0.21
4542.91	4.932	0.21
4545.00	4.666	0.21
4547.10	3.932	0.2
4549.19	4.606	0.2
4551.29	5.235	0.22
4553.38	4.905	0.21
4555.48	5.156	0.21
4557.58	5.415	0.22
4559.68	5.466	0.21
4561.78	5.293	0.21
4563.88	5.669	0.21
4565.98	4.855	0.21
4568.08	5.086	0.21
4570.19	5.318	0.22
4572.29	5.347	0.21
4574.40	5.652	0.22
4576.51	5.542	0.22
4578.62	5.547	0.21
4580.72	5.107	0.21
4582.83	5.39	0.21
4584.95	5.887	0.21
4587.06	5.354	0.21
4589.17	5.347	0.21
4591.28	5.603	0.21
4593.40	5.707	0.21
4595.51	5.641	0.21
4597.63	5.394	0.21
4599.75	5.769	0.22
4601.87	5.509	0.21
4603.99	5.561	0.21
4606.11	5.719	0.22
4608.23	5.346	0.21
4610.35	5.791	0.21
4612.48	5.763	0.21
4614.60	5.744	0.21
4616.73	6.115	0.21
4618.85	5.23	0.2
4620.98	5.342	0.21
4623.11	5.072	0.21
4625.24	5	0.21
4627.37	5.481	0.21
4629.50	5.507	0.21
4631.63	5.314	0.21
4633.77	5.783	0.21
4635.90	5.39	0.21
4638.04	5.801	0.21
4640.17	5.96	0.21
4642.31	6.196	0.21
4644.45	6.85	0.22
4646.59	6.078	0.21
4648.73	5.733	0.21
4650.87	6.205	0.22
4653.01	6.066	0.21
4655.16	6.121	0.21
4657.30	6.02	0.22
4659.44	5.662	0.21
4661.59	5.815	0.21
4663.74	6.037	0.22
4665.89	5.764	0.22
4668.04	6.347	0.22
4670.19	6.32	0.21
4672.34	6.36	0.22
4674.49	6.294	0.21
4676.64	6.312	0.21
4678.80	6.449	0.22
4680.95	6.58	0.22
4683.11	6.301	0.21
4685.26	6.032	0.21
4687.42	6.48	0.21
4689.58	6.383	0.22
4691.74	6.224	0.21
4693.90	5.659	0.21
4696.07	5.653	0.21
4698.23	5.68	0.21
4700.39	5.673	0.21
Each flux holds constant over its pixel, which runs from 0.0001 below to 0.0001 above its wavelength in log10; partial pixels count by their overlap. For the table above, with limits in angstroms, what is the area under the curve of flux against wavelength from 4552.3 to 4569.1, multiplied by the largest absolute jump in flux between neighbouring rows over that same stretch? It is 72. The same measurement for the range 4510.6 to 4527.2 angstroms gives 44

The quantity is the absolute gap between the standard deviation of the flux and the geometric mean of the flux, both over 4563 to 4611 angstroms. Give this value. 5.2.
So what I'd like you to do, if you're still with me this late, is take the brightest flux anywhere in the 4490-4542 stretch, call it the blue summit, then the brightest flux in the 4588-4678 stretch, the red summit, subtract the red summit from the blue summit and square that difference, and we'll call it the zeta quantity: 1.3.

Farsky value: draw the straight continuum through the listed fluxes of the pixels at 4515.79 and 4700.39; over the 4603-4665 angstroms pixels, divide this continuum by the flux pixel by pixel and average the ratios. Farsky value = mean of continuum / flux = 0.944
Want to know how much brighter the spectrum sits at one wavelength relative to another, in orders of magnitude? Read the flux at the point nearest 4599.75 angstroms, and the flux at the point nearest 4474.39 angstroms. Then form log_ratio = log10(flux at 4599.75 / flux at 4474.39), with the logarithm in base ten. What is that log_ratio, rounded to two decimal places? 0.10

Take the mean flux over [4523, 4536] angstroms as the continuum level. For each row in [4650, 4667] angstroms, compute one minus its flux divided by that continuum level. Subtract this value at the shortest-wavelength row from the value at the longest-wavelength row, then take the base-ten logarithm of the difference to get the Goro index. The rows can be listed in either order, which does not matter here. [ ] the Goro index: -1.1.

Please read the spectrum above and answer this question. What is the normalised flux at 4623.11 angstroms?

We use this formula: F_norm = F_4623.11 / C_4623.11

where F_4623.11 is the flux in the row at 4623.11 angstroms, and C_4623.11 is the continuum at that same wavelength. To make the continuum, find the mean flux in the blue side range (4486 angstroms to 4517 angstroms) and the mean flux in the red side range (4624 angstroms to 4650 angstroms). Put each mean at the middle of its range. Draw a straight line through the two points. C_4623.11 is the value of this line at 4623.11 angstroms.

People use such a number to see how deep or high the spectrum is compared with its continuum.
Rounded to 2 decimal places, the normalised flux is 0.90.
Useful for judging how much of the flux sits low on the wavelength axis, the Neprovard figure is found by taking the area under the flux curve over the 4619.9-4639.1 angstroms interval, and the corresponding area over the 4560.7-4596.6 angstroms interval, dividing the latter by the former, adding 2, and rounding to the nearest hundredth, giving 3.88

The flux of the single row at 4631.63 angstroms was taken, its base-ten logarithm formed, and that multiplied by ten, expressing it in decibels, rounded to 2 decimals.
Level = 7.25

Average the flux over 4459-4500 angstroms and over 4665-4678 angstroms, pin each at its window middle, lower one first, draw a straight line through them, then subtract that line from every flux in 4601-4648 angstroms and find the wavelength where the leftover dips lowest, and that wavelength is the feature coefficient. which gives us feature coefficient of 4625.24 angstroms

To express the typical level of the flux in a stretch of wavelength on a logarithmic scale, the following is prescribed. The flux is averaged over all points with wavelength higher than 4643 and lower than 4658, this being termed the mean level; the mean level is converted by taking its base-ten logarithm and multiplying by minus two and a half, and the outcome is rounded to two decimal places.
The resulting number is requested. -1.97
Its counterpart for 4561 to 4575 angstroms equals -1.81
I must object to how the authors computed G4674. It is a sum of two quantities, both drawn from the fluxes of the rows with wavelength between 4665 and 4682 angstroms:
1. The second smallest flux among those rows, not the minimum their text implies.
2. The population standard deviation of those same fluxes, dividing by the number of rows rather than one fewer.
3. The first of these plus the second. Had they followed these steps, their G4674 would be 6.5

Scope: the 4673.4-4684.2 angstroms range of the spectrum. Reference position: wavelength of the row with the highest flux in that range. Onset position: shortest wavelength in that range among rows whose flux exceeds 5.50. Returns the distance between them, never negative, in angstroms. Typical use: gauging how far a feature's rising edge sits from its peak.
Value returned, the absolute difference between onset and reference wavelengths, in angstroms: 6.5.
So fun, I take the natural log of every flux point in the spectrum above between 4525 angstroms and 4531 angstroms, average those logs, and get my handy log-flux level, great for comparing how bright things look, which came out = 1.71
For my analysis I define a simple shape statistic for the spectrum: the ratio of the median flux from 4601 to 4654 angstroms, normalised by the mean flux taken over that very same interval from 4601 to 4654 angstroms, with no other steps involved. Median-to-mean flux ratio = 1.01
